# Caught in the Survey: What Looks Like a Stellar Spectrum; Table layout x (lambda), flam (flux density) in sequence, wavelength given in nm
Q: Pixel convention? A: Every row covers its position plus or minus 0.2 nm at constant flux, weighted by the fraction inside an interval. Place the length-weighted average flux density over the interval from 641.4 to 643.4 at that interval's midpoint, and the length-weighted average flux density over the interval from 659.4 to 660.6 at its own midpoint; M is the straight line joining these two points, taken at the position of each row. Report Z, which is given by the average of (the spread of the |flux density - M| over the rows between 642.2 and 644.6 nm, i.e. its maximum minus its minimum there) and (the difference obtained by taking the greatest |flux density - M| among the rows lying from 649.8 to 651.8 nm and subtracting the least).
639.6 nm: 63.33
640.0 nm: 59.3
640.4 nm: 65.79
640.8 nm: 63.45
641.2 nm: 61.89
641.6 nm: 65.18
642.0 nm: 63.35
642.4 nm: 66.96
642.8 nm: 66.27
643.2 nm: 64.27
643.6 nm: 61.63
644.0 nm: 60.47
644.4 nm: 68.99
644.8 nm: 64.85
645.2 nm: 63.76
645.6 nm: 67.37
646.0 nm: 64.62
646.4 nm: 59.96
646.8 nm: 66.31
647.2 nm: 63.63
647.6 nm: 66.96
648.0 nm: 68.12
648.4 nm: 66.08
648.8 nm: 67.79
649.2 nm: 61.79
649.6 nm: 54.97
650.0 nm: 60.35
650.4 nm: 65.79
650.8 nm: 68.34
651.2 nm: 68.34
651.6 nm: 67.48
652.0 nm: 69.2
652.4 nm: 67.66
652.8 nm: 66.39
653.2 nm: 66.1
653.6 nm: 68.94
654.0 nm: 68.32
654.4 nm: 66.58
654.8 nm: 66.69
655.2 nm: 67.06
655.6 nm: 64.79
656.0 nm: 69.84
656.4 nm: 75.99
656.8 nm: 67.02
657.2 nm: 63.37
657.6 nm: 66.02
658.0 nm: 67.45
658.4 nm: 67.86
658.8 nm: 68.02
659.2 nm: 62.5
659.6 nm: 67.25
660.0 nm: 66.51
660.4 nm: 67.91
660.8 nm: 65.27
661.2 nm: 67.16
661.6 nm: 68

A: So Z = 4.6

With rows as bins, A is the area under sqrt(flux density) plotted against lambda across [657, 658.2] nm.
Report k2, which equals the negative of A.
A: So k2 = -9.72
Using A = 9.72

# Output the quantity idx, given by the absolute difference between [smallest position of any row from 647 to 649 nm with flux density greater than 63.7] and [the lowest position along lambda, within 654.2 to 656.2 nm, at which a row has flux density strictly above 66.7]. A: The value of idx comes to 7.60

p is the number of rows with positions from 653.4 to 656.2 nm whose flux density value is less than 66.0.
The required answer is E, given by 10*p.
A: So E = 10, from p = 1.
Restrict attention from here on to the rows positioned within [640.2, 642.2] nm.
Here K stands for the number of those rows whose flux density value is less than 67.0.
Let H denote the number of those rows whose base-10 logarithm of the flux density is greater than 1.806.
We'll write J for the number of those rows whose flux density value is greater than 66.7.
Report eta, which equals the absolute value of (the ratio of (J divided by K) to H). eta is 0.00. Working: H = 2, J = 0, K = 5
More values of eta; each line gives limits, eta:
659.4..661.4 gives 0.30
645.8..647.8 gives 0.07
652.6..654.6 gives 0.13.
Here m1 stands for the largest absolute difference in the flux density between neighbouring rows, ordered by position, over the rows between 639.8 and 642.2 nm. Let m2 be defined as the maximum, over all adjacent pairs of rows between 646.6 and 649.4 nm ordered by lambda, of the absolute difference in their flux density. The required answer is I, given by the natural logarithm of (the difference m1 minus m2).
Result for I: -0.7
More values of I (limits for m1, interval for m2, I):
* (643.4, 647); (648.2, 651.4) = 0.5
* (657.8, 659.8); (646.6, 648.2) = 0.8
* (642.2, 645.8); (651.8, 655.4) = 1.7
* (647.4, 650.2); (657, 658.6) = 1.4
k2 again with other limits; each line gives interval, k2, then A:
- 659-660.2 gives -9.70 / 9.70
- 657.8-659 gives -9.88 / 9.88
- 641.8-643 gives -9.71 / 9.71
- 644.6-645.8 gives -9.70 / 9.70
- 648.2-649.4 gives -9.69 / 9.69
